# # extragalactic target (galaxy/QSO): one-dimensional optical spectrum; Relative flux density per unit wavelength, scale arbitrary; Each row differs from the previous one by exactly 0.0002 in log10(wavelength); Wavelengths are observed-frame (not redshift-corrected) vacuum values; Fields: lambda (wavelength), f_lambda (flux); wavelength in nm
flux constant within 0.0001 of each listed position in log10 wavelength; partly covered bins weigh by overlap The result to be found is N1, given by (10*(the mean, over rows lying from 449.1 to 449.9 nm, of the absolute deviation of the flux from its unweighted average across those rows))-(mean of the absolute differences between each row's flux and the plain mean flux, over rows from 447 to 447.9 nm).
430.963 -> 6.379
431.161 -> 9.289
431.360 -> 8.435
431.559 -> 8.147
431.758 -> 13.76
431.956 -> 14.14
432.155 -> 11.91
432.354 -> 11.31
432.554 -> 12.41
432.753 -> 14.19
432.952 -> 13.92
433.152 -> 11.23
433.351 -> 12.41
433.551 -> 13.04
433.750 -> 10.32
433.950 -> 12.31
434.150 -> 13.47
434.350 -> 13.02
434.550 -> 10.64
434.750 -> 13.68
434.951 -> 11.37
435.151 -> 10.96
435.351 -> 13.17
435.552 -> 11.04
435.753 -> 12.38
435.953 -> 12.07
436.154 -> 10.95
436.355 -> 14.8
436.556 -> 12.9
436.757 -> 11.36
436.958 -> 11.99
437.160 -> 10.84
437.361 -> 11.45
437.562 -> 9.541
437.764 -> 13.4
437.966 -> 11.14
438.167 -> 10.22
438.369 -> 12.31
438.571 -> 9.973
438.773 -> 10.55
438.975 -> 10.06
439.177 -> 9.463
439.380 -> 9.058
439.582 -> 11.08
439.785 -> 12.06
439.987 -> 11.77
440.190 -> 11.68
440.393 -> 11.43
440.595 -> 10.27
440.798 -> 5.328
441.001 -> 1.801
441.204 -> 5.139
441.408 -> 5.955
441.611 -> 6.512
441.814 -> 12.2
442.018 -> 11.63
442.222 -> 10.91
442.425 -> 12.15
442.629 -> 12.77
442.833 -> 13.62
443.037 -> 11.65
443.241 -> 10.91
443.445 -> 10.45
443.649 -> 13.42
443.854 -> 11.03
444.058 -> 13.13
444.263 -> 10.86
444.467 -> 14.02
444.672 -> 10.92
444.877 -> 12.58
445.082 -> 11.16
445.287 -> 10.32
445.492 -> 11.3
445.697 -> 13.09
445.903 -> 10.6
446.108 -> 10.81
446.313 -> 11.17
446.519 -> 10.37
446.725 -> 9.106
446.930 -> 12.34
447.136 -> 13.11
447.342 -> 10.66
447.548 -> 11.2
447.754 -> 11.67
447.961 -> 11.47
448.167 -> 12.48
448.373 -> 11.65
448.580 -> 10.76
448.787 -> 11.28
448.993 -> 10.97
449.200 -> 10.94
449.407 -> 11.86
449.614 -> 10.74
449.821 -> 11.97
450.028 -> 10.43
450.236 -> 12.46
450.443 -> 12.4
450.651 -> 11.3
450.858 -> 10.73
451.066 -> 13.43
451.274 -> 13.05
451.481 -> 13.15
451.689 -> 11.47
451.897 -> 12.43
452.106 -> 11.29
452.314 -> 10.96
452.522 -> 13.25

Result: 5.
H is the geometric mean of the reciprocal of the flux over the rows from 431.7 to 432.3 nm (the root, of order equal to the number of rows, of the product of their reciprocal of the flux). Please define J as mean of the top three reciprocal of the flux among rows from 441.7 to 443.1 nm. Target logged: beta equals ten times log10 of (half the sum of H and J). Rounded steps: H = 0.076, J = 0.088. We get -10.9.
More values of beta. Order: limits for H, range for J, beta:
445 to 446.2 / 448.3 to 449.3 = -10.4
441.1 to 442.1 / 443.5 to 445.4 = -9.5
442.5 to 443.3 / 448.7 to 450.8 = -10.6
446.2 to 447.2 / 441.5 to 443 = -10.0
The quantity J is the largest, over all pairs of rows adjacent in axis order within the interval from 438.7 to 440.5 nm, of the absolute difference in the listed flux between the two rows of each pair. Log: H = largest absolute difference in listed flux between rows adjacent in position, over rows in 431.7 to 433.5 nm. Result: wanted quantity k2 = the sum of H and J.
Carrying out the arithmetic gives 4.7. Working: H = 2.69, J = 2.02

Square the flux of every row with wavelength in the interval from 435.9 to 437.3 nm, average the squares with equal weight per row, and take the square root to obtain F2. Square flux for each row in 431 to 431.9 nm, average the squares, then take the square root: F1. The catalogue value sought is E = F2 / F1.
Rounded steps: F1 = 10.2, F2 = 12.2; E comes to 1.200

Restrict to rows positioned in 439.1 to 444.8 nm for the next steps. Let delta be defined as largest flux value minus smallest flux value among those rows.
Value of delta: 12.2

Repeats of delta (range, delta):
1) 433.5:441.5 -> 13.0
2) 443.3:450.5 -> 4.9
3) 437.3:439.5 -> 4.3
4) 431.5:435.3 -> 6.0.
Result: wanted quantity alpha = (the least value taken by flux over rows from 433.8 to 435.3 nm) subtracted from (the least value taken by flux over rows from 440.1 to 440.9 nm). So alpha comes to -5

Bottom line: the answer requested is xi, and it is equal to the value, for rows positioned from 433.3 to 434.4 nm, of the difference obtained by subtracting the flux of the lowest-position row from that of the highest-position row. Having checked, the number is 0.61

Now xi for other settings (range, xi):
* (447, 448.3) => -0.63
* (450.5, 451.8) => 0.17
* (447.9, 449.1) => -0.50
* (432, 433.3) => -0.68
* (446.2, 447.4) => -0.51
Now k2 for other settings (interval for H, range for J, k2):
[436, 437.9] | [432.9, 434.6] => 6.6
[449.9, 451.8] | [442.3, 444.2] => 5.7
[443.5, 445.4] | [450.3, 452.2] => 5.9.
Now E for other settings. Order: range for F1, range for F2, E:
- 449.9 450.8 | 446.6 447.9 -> 0.978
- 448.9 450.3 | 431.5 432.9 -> 1.094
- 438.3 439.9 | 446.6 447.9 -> 1.075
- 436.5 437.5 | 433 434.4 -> 1.049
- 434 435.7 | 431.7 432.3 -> 1.088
